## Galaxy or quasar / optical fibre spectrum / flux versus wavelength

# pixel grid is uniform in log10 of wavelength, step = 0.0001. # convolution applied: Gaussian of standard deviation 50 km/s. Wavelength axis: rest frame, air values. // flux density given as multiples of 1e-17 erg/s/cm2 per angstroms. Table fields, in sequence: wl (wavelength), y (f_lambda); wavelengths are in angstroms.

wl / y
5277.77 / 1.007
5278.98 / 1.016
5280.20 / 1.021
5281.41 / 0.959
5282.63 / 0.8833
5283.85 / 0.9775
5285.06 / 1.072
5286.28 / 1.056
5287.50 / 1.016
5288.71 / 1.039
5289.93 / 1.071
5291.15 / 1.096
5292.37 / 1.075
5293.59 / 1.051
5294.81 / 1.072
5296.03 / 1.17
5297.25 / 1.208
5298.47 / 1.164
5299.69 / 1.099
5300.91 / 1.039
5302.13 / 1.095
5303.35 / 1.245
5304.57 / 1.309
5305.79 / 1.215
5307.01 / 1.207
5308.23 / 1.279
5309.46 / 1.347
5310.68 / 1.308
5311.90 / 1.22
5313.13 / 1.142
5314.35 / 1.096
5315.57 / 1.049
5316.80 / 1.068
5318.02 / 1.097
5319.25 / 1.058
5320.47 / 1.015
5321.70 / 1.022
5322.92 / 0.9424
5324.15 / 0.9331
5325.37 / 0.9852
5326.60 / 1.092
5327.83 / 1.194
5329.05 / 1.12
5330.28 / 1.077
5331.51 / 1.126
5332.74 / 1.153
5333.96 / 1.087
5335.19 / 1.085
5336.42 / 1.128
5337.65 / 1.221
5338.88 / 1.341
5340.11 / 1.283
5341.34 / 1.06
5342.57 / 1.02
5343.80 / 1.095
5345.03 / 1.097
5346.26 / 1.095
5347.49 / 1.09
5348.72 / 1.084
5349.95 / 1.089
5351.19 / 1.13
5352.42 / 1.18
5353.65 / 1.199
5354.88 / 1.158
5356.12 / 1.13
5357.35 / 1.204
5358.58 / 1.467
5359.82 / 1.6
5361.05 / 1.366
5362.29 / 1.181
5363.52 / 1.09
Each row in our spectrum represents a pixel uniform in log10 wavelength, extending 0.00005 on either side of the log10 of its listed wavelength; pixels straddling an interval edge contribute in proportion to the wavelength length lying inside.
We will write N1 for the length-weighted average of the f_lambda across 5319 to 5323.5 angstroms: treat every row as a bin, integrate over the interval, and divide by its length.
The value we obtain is 1.01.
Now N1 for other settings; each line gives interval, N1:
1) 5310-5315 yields 1.19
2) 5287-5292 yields 1.06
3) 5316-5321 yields 1.06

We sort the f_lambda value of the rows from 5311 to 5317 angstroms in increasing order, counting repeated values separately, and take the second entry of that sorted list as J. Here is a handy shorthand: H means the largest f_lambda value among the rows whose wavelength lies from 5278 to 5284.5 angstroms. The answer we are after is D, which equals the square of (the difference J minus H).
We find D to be 0.002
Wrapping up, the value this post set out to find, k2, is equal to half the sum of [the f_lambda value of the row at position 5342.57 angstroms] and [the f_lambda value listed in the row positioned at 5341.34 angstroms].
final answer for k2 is 1.040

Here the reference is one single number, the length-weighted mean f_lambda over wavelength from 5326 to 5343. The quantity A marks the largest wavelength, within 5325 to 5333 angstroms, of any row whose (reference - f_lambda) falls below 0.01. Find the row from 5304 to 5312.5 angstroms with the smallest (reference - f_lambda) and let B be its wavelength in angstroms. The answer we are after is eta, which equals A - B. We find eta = 23.3 angstroms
